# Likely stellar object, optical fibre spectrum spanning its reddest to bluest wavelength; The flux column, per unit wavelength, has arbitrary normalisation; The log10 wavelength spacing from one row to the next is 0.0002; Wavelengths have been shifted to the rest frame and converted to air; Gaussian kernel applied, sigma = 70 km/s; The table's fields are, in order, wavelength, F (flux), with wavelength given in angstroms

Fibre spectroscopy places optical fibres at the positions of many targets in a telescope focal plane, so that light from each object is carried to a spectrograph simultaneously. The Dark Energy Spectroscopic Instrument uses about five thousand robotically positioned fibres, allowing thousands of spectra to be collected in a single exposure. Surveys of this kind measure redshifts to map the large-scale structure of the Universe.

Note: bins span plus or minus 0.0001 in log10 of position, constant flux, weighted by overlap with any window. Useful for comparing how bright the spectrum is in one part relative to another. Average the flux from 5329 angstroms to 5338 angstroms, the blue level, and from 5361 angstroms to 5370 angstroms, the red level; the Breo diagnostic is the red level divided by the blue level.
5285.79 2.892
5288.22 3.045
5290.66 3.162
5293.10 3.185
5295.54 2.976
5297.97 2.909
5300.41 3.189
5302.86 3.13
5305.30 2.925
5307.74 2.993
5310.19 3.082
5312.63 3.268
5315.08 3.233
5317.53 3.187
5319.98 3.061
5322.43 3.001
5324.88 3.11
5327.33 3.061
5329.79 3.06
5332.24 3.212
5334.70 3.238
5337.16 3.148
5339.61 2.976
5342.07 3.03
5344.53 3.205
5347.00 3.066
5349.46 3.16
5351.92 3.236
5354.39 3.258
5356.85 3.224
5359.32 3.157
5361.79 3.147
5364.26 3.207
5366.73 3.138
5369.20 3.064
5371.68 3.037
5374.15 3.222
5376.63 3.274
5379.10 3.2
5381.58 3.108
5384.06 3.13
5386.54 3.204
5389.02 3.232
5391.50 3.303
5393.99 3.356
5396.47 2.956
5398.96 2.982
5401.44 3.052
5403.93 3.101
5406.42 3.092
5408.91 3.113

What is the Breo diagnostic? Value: 0.992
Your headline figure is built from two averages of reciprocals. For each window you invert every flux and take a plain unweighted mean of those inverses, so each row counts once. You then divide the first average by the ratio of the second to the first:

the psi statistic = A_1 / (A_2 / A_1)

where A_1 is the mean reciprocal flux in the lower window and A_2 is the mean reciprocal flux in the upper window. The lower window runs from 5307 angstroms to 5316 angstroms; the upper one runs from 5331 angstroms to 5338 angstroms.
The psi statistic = 0.324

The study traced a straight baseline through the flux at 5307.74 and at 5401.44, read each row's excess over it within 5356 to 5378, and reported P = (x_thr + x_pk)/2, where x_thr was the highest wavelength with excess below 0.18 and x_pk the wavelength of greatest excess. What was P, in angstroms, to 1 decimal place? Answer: 5374.2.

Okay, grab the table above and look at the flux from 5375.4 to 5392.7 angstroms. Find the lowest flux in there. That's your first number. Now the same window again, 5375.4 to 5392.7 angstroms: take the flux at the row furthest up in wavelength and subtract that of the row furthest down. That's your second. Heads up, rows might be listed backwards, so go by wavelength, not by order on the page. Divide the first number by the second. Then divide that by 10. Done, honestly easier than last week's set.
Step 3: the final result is 11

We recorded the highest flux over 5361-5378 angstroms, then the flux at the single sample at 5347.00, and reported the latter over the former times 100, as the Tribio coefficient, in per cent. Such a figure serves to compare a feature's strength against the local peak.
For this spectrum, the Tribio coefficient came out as 93.6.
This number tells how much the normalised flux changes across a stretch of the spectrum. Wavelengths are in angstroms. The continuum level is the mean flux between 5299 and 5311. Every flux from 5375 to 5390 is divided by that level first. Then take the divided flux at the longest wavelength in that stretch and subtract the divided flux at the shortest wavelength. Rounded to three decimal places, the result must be -0.014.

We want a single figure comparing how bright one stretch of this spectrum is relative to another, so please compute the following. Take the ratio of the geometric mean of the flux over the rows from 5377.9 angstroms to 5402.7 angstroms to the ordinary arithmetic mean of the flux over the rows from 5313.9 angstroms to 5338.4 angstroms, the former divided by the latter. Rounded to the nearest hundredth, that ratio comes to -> 1.01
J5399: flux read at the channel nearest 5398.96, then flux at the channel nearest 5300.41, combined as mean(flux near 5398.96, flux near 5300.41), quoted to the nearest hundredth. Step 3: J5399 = 3.09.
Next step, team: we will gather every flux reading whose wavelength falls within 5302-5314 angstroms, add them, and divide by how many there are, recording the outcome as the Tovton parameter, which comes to 3.08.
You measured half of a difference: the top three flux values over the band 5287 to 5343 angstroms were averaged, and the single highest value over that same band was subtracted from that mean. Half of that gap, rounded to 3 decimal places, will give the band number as -0.011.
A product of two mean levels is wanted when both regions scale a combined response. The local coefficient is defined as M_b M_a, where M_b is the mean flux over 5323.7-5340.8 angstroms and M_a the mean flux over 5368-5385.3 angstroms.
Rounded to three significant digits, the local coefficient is 9.81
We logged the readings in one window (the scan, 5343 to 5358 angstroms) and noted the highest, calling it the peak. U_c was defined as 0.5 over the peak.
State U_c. 0.153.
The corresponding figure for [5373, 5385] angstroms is 0.153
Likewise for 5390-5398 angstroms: 0.149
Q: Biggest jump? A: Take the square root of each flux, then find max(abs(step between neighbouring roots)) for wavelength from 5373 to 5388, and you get 0.026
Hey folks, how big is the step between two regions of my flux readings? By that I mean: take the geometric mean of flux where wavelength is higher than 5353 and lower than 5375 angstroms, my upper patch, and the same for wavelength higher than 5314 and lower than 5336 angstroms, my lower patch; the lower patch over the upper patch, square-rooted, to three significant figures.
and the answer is 0.995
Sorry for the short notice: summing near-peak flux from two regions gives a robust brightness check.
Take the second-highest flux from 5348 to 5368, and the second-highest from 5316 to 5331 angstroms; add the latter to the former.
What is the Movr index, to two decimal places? 6.35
